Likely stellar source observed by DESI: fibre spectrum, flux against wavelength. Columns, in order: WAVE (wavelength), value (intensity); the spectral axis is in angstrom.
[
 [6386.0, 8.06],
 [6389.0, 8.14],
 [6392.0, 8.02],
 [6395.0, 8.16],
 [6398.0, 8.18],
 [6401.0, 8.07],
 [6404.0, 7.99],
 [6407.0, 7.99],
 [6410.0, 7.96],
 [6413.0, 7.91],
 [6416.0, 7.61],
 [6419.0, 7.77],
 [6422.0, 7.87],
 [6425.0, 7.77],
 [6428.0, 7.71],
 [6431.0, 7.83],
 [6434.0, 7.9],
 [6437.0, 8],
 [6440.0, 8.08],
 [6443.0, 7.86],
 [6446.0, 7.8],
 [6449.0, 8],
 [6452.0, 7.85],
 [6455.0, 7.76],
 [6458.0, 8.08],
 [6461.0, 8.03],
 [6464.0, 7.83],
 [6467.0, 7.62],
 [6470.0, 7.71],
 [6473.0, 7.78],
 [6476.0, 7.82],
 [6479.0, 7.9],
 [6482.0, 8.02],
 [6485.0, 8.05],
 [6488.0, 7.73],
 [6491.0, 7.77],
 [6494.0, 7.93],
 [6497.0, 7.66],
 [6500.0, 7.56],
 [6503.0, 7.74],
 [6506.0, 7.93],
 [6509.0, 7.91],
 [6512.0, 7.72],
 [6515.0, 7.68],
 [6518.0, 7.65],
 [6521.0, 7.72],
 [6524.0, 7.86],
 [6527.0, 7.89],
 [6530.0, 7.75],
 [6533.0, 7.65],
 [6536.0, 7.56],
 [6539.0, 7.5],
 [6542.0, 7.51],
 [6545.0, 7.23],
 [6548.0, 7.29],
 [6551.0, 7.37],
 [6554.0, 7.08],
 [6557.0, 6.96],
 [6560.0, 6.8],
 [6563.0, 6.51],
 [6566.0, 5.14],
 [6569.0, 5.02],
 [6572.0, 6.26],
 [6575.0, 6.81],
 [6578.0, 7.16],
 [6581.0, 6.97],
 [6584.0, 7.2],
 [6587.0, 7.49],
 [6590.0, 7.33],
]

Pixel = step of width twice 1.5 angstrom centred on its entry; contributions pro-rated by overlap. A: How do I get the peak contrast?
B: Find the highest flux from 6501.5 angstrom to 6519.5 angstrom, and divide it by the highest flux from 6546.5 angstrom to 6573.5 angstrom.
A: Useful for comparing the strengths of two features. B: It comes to 1.08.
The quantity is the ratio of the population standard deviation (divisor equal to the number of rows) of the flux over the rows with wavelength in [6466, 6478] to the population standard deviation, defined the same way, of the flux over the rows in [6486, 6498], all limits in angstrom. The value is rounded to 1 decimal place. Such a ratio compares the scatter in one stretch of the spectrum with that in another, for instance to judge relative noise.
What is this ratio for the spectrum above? 0.8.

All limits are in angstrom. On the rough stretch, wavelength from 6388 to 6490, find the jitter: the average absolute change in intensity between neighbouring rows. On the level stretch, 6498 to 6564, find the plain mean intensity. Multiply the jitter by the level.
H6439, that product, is 0.88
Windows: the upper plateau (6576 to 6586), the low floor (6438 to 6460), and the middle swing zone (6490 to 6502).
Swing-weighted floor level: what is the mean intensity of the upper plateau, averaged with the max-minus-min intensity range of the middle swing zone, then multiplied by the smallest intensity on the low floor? 29.0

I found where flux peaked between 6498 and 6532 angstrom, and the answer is 6506.0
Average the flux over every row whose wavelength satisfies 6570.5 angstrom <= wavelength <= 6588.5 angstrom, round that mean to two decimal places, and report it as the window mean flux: 6.98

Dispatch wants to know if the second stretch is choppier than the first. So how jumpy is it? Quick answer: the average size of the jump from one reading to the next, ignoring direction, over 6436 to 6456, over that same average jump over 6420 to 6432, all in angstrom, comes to 1.4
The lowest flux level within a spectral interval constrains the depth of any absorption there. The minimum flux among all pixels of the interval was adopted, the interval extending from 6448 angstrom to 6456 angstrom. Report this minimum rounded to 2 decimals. 7.76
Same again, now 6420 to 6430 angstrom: 7.71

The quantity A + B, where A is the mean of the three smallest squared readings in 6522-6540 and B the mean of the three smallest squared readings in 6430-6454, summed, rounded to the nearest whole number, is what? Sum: 119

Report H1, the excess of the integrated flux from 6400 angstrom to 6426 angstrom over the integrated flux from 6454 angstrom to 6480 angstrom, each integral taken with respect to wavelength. 1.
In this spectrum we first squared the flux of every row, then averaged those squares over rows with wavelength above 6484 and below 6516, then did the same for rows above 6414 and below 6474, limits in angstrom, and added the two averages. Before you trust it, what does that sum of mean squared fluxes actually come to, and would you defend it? 122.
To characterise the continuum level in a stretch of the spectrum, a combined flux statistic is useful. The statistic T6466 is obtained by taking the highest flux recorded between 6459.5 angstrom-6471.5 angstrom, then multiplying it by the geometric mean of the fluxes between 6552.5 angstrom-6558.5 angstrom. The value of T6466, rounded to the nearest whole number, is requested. 56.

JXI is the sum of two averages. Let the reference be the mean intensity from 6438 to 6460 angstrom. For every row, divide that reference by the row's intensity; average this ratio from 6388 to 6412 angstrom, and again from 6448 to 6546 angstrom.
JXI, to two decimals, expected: 2.00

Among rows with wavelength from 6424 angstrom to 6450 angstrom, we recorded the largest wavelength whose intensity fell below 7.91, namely 6446.0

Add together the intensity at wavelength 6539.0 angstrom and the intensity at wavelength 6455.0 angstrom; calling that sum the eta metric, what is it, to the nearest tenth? 15.3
